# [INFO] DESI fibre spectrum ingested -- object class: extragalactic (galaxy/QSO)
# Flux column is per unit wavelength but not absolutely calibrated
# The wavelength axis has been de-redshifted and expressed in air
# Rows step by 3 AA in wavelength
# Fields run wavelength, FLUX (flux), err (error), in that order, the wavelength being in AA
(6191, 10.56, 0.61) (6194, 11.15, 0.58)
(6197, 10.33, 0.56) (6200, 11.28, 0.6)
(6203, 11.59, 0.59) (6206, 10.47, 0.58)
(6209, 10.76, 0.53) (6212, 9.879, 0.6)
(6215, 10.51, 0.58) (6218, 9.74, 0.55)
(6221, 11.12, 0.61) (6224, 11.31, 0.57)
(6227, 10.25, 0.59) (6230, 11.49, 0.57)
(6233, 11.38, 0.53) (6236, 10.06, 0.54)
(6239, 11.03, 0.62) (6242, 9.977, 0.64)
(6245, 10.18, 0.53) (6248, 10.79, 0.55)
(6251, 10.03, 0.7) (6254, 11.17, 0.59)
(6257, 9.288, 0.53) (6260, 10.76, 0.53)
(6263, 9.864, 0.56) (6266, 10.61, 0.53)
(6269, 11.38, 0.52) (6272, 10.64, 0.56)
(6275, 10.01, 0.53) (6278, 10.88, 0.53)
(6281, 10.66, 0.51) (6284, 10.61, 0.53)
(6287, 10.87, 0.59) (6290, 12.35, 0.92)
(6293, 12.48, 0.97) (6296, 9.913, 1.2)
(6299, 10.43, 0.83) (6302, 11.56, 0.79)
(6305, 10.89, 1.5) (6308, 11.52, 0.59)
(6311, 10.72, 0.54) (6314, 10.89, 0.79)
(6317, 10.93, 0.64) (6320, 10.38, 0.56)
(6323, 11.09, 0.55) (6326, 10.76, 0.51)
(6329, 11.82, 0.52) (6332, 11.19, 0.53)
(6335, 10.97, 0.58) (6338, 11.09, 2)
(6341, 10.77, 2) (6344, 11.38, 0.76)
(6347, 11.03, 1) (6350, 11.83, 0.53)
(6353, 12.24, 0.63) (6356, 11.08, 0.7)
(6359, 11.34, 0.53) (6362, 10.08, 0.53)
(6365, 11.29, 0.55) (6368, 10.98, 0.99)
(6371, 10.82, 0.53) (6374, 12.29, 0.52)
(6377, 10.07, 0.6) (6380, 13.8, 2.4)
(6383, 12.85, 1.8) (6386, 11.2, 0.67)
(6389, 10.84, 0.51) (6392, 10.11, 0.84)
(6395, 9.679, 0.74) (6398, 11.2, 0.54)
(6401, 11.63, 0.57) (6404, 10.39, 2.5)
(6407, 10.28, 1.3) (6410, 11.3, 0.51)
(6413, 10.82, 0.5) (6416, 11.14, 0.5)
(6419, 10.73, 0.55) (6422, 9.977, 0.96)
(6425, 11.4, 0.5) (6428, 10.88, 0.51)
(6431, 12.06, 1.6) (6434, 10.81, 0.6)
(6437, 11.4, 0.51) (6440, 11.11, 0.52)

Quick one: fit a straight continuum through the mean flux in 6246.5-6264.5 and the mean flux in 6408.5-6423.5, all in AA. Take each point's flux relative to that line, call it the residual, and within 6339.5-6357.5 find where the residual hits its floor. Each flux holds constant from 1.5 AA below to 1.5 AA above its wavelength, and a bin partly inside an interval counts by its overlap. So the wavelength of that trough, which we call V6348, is 6341 AA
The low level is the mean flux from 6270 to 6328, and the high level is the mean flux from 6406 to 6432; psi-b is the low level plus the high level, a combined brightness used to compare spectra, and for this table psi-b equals 21.88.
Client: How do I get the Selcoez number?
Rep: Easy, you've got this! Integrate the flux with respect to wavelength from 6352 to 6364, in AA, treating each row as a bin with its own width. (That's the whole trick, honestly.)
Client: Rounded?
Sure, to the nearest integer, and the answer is 134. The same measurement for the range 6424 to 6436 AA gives 135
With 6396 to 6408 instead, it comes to 130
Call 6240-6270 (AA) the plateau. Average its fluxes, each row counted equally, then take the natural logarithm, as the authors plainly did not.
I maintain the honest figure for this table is 2.342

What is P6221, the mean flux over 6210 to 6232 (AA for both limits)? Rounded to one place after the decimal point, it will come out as 10.6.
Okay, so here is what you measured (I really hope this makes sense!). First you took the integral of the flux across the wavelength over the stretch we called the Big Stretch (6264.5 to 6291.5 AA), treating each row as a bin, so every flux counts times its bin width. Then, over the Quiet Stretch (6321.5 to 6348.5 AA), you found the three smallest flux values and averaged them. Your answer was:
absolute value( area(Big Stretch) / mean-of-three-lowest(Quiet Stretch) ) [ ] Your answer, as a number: 27.1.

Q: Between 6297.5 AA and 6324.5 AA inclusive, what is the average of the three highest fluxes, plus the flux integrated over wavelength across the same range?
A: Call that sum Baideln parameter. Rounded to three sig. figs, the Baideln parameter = 307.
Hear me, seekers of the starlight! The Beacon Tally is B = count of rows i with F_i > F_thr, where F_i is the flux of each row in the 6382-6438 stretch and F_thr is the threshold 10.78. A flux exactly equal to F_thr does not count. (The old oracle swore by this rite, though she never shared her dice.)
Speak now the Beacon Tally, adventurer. 13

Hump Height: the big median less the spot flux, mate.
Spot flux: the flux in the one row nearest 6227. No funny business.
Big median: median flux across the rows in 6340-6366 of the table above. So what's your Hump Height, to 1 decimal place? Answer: 1.0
